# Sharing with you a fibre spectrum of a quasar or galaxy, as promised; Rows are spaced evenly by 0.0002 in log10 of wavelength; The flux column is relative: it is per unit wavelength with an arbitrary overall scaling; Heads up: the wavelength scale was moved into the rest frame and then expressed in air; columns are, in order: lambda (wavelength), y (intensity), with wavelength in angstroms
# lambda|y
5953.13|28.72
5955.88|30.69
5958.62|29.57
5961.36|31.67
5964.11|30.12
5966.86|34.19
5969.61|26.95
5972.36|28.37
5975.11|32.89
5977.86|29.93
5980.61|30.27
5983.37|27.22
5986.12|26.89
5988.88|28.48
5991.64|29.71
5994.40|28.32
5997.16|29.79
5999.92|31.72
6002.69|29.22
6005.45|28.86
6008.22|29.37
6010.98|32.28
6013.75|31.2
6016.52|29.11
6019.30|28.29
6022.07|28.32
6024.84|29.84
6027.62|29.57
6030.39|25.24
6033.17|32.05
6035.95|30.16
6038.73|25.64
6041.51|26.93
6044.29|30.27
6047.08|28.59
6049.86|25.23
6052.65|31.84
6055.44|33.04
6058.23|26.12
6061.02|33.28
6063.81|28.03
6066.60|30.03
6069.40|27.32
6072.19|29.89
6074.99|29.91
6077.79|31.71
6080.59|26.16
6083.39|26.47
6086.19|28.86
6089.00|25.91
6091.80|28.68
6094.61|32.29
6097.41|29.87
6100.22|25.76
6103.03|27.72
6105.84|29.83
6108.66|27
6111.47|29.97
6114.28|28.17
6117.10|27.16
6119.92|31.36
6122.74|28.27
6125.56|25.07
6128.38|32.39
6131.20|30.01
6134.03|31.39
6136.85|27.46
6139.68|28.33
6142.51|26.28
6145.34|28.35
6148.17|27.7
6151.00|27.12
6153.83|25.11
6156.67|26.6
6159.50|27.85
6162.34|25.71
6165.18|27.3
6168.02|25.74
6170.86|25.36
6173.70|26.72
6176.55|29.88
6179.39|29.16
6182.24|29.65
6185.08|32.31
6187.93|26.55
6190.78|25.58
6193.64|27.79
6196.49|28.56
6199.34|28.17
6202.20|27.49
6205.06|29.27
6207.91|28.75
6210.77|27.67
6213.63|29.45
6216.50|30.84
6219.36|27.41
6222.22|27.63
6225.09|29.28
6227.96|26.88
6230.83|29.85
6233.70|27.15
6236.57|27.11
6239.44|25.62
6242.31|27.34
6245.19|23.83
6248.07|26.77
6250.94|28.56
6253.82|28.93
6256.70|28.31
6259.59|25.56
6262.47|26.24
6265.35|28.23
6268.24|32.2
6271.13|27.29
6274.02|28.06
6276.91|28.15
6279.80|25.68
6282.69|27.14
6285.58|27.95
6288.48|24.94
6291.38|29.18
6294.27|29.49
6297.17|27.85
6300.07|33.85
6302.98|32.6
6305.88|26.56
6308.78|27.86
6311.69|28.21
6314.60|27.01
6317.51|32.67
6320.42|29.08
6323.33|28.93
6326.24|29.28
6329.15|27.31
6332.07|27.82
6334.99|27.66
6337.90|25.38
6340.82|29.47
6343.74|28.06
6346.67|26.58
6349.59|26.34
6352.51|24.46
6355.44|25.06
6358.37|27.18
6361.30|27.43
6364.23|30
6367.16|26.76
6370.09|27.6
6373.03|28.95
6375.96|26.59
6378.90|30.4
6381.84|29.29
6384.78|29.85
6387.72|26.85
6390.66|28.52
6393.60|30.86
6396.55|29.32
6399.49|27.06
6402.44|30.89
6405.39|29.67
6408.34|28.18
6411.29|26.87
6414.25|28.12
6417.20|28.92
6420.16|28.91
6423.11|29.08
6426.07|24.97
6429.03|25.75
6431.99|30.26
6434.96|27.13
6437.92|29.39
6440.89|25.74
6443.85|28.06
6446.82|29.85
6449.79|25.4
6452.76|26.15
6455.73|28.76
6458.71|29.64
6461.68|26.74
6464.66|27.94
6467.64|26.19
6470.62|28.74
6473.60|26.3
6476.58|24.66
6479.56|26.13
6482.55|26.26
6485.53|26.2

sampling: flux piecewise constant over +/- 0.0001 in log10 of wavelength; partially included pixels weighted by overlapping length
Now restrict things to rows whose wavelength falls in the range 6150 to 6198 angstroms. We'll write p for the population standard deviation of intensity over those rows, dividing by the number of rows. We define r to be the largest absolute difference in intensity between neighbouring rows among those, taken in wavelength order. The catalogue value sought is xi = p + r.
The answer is 8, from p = 1.9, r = 6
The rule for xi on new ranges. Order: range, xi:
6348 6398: 6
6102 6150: 9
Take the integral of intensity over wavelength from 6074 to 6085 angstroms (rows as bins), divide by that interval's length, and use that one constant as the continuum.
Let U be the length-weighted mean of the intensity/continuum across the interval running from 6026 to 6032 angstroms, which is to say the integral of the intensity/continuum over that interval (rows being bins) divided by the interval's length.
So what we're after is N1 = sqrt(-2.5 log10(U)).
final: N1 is 0.18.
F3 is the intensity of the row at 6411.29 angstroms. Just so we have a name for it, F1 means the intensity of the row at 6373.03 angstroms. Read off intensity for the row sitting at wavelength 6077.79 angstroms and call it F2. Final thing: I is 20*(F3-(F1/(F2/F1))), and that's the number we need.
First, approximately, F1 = 28.95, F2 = 31.71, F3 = 26.87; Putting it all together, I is 9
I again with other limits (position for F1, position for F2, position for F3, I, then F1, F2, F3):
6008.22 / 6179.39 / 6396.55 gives -5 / 29.37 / 29.16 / 29.32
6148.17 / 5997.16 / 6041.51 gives 23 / 27.7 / 29.79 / 26.93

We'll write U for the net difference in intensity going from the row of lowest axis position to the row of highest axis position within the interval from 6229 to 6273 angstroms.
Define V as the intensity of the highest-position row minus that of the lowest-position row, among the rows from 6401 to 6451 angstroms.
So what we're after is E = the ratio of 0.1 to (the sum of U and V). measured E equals -0.012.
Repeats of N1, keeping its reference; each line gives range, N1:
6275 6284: 0.24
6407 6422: 0.11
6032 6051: 0.06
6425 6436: 0.24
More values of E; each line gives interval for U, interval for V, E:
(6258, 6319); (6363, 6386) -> 0.014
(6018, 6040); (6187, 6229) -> -0.043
